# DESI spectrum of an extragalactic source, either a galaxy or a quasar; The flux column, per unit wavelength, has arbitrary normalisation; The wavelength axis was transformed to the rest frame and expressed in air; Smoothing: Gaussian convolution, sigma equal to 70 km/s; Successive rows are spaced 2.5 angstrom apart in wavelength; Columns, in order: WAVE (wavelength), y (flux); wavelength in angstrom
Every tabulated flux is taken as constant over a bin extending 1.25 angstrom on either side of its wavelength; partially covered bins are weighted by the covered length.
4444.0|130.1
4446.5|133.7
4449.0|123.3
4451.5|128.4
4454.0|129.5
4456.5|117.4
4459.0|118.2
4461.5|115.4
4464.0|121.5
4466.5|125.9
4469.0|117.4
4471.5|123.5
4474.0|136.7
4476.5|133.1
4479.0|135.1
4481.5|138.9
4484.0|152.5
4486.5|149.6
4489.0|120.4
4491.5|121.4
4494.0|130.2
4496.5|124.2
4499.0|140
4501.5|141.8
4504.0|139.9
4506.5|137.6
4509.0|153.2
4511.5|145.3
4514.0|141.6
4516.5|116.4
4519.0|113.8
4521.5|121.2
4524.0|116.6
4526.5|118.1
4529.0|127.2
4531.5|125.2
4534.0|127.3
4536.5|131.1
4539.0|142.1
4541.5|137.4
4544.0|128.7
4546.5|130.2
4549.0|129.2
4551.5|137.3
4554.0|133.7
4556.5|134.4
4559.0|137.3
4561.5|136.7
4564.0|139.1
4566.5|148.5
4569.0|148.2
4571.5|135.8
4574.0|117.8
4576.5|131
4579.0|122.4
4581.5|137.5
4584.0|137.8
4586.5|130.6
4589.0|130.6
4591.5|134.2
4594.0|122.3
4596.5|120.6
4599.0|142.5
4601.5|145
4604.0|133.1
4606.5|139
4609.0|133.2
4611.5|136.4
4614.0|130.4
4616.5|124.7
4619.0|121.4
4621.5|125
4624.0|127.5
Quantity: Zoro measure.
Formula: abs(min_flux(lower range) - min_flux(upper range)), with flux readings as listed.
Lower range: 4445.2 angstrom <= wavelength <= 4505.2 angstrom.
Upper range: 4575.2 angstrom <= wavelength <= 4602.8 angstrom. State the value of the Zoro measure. 5.2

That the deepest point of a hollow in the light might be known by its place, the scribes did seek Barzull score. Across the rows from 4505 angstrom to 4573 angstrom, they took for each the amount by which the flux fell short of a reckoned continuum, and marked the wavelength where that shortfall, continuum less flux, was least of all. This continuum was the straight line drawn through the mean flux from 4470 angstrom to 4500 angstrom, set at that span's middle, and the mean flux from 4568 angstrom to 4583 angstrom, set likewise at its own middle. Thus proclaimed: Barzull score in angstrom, 4509.0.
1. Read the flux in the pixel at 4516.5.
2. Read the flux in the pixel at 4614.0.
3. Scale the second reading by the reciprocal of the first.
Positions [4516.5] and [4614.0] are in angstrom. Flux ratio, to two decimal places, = 1.12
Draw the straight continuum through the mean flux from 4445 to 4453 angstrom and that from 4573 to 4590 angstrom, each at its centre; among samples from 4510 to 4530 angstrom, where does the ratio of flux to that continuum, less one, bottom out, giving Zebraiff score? 4519.0 angstrom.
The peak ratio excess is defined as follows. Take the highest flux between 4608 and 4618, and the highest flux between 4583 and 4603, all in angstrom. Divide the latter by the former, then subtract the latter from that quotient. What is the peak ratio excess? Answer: -144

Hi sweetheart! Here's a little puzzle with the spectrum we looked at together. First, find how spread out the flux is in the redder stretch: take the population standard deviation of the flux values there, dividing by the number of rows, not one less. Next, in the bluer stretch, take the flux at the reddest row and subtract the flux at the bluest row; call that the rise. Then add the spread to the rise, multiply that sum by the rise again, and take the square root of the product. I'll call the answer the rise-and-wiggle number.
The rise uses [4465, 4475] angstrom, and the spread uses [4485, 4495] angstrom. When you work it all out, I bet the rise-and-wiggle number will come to 16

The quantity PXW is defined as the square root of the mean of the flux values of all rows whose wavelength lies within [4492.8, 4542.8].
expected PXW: 11.5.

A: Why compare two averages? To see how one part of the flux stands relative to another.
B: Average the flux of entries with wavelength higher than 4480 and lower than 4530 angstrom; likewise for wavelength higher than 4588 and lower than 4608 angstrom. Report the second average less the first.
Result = 0.9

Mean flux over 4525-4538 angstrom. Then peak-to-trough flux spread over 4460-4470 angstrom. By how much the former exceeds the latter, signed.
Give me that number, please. 115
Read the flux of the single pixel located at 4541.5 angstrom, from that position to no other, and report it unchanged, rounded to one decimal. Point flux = 137.4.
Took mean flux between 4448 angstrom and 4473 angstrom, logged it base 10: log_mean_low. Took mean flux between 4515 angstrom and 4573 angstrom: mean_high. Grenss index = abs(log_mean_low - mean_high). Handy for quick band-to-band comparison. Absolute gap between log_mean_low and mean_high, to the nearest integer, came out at 129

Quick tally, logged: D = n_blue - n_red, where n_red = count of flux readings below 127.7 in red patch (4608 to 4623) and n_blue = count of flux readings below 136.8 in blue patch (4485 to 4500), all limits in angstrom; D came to 1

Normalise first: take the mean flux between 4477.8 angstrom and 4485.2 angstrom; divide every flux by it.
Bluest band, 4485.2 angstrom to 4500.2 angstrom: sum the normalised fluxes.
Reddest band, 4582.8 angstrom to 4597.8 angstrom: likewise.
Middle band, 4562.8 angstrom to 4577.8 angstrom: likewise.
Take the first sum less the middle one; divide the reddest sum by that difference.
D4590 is -22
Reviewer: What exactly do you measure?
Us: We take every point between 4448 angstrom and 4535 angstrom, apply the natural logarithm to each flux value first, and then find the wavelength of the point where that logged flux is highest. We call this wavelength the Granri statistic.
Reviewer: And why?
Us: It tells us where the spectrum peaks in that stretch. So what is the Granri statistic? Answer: 4509.0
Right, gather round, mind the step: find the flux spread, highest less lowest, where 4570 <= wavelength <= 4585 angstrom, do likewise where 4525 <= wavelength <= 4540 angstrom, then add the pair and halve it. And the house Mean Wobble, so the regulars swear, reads 22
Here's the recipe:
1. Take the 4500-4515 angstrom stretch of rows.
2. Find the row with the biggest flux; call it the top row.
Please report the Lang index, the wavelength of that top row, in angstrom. 4509.0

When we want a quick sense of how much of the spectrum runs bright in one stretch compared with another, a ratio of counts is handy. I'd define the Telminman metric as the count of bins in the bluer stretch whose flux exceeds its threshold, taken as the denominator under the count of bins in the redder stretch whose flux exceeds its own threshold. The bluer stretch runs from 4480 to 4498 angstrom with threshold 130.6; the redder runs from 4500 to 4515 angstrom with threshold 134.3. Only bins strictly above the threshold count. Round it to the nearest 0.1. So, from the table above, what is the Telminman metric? 2.0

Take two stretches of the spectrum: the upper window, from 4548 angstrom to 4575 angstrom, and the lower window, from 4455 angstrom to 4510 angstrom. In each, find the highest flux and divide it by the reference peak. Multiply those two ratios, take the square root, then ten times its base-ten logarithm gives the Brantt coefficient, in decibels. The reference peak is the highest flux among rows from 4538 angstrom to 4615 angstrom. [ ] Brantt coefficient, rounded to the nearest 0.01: 0.07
